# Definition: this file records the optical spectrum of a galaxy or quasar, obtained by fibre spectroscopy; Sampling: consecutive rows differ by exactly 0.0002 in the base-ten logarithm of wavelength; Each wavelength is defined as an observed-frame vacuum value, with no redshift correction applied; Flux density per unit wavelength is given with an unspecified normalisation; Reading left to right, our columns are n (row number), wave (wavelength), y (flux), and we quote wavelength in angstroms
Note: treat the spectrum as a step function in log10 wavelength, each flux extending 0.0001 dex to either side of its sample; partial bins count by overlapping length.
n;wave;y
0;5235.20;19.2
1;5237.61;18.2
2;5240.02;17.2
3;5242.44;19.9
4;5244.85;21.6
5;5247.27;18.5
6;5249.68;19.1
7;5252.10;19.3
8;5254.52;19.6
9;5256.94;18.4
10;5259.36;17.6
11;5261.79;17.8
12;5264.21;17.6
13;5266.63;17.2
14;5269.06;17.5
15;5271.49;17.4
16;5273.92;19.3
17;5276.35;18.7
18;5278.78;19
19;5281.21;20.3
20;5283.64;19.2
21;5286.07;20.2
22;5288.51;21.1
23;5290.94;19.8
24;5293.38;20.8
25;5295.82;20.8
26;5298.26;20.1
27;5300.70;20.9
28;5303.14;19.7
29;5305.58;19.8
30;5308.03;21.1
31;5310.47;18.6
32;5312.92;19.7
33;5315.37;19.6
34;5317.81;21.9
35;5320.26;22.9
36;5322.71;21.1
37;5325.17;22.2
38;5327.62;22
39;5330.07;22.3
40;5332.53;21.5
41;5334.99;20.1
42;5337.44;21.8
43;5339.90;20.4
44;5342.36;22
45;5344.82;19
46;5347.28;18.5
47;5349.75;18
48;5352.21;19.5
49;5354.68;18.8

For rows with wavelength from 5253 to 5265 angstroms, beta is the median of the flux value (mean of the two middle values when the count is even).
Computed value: 17.8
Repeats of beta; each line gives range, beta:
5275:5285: 19.1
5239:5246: 19.9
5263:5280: 17.6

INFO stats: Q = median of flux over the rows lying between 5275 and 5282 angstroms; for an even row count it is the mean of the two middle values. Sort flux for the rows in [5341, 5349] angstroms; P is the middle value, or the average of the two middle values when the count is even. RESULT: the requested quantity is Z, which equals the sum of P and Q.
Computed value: 38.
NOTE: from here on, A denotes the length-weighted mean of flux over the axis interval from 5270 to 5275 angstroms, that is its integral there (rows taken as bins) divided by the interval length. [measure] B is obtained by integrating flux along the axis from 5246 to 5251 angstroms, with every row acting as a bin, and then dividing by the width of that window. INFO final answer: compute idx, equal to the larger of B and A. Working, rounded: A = 18.3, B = 18.8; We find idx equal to 18.8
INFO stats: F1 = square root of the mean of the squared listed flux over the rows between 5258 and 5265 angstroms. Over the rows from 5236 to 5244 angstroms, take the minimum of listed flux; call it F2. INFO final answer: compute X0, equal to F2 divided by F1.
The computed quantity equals 0.97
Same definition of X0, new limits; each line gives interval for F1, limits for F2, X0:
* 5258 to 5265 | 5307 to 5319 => 1.05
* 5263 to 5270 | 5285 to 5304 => 1.13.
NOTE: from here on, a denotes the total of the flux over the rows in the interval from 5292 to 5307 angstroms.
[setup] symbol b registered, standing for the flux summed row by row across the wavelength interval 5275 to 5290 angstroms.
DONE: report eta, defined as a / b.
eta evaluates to 1.03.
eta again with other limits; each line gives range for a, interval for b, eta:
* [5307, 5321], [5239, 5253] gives 1.07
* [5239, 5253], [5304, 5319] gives 0.96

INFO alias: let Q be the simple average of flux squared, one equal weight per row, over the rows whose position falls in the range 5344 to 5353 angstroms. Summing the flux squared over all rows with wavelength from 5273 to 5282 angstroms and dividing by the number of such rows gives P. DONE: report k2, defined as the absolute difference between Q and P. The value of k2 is 22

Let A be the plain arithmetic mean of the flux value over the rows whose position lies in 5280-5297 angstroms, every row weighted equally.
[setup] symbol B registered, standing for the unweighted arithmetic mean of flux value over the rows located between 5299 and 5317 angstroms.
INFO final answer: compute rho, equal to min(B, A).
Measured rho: 19.9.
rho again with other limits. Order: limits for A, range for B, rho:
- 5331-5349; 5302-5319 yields 20.1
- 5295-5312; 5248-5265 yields 18.5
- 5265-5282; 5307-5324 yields 18.5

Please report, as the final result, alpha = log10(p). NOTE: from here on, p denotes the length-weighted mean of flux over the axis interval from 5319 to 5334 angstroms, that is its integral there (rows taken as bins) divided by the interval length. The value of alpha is 1.34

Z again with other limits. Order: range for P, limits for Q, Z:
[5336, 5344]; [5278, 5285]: 41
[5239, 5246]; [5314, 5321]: 42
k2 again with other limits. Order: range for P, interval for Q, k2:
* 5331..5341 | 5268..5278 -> 107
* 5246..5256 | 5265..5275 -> 47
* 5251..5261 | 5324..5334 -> 133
